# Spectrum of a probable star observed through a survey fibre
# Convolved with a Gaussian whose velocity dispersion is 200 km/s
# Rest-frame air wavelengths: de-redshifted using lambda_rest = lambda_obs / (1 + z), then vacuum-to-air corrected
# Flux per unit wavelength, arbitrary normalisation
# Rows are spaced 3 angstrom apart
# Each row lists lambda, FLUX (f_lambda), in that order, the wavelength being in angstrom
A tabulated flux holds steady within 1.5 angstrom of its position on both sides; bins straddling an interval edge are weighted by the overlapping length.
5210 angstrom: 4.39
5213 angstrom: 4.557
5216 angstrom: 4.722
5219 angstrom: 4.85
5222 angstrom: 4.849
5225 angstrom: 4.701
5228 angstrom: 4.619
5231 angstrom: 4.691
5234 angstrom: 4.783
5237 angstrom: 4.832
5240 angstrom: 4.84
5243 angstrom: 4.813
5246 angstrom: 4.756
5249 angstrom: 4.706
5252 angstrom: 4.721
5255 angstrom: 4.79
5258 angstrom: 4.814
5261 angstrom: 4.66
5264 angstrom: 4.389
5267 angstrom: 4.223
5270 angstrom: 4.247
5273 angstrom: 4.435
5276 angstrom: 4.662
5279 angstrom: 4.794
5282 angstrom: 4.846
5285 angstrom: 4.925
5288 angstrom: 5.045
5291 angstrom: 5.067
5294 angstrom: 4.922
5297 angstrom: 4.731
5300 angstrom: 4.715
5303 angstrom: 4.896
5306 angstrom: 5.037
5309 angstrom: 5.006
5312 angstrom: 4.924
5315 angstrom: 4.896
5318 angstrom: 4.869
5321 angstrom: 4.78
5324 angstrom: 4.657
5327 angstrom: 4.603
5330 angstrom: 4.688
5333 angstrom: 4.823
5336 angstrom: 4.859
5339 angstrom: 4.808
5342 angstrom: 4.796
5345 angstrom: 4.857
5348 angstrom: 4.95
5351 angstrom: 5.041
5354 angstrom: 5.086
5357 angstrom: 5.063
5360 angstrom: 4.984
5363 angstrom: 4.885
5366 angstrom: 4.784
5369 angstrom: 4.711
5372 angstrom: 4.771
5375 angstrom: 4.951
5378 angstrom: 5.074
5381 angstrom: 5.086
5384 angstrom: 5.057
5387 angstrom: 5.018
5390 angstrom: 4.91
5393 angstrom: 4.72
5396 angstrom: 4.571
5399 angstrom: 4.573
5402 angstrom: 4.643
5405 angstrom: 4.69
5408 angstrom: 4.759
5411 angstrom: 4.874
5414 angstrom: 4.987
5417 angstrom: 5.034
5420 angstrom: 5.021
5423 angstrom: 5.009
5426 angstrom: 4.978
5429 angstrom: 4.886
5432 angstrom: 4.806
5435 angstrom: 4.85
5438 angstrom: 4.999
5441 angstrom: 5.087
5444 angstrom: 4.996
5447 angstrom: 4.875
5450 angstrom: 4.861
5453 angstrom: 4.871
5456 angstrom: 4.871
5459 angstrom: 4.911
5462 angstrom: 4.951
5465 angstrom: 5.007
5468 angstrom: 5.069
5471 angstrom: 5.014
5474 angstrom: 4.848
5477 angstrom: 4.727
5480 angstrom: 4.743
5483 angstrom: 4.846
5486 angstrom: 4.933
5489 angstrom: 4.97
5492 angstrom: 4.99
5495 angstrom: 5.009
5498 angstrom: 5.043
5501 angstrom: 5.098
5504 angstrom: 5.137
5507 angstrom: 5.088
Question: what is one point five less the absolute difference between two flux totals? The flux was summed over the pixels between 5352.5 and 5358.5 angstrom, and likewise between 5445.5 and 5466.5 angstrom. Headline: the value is -23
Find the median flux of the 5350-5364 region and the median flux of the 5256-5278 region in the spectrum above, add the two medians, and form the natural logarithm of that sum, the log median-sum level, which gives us 2.249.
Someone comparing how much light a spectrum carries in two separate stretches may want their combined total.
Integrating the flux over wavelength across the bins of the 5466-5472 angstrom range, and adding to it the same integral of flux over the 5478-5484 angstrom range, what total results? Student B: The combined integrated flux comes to 59.0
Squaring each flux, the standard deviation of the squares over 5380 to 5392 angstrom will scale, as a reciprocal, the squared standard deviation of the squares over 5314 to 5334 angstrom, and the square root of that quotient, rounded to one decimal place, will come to 1.2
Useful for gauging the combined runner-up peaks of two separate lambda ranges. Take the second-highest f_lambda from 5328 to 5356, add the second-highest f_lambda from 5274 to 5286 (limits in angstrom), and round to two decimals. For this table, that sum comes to 9.89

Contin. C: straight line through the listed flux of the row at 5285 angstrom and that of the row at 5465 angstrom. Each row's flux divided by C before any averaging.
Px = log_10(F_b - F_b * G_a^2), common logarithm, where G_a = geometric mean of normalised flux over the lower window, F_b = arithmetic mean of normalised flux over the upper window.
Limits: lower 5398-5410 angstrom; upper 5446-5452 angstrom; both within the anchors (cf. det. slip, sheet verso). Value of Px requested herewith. -0.93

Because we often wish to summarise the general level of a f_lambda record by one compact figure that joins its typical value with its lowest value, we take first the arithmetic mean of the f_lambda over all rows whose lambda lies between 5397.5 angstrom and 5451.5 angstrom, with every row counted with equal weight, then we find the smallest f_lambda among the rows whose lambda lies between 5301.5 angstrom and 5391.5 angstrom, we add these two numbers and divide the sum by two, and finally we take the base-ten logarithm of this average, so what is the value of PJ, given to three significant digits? 0.676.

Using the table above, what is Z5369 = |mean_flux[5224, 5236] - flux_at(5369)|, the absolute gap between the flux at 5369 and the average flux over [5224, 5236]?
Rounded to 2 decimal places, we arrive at 0.01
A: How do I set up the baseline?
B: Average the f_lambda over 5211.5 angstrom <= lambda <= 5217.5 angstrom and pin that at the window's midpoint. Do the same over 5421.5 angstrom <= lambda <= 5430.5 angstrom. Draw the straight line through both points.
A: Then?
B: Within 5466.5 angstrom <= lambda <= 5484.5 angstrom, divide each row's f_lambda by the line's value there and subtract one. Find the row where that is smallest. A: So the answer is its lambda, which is 5477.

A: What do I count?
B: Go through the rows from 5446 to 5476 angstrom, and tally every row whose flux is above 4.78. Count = 10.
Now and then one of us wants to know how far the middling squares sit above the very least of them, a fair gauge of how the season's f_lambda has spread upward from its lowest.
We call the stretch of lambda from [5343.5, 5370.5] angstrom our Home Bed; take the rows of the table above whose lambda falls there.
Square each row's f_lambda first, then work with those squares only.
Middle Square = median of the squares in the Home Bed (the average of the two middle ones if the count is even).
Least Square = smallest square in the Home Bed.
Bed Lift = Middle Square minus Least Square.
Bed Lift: 2.3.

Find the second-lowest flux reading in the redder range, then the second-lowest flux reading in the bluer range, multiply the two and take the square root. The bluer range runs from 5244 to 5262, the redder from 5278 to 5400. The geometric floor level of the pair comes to 4.6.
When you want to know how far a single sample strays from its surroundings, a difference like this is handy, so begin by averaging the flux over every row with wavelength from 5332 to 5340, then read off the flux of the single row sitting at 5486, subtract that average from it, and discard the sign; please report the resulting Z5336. 0.10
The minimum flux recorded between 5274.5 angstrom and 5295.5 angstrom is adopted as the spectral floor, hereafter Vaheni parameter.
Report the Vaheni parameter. 4.662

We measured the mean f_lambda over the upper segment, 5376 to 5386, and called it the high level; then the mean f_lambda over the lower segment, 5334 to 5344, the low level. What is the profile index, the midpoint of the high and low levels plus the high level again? 10.0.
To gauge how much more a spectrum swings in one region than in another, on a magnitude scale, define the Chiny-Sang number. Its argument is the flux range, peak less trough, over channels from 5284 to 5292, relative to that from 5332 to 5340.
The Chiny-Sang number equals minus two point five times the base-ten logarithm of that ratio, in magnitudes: -1.1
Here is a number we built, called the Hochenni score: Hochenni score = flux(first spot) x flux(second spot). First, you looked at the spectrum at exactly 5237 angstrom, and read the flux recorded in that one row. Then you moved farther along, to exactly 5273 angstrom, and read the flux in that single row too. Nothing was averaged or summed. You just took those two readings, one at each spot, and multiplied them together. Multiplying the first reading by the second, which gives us 21.4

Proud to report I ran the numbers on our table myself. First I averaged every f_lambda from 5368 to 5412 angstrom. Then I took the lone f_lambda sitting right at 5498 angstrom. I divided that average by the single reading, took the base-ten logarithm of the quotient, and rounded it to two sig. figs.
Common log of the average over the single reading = -0.019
